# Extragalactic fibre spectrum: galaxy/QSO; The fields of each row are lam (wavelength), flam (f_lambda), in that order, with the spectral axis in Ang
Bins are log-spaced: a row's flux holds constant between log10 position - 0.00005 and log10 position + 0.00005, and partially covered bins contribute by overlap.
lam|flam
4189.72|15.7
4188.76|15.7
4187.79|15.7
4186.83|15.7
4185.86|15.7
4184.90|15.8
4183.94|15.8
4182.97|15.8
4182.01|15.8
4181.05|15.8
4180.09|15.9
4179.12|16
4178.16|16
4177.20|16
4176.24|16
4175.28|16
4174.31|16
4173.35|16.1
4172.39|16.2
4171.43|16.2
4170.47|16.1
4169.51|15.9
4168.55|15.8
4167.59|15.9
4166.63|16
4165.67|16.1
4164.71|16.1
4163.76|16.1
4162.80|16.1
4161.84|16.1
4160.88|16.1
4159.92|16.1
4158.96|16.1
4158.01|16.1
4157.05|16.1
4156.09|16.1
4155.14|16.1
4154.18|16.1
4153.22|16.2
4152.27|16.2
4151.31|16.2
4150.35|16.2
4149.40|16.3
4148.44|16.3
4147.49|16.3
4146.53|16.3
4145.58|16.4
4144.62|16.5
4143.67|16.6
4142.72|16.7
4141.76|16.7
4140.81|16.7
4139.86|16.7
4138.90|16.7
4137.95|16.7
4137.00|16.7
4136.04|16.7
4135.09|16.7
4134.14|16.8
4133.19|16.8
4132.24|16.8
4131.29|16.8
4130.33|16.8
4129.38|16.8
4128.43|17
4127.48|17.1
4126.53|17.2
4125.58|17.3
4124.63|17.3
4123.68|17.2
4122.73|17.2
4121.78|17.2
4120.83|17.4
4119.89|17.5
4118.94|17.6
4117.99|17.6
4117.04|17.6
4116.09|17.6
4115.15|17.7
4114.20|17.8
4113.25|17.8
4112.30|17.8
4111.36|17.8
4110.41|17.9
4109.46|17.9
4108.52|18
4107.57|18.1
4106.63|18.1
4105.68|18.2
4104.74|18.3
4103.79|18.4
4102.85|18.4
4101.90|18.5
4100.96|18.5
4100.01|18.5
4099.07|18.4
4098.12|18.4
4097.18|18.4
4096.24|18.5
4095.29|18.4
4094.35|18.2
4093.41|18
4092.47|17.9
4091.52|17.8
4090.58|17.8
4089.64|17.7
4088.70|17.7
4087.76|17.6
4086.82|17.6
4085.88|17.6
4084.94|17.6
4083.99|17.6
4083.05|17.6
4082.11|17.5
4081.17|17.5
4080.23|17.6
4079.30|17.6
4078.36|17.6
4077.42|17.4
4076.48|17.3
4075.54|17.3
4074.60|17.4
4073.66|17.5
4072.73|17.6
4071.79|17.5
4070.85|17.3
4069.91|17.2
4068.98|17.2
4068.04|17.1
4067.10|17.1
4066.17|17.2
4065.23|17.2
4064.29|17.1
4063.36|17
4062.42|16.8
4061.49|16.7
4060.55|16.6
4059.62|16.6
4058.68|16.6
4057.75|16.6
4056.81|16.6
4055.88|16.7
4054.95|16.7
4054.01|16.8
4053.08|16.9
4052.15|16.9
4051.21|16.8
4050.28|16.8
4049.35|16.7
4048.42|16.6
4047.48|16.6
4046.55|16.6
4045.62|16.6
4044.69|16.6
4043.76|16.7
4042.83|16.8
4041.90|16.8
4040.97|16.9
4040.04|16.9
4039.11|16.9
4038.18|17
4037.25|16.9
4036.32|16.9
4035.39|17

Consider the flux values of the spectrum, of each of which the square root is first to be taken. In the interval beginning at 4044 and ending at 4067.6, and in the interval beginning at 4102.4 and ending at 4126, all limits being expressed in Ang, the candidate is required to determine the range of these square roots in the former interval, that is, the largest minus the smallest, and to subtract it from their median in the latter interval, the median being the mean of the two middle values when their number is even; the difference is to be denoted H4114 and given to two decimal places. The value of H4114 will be 4.15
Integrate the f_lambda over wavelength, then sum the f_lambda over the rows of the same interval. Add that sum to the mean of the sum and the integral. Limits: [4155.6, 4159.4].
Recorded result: 127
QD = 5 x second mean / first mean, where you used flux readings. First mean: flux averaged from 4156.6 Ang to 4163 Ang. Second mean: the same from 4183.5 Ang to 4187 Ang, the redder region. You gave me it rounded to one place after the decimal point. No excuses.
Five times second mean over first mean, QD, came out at 4.9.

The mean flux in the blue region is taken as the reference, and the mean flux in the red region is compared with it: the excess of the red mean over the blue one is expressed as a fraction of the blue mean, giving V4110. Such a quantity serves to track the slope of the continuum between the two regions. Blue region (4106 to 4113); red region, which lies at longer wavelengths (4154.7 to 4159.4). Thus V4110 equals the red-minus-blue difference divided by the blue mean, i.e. -0.10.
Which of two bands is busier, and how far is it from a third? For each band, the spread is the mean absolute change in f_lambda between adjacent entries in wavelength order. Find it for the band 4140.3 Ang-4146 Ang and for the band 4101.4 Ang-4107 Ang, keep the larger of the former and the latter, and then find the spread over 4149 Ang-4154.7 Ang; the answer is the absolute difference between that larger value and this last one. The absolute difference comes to 0.040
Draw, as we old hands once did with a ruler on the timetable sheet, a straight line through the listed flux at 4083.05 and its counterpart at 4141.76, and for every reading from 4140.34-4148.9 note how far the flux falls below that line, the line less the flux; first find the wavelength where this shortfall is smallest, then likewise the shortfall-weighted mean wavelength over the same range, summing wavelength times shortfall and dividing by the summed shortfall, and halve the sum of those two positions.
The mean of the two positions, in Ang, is 4144.7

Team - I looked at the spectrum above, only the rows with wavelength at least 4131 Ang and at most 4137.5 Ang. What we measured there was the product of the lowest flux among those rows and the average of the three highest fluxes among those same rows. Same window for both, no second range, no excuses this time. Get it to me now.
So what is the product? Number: 281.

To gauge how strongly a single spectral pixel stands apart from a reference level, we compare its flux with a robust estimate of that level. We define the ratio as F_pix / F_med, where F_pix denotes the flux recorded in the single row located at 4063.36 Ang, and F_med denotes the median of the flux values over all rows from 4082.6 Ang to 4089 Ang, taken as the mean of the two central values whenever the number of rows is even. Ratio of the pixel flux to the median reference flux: 0.97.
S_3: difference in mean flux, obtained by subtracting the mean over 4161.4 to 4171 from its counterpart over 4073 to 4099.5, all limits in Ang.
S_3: 1.7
